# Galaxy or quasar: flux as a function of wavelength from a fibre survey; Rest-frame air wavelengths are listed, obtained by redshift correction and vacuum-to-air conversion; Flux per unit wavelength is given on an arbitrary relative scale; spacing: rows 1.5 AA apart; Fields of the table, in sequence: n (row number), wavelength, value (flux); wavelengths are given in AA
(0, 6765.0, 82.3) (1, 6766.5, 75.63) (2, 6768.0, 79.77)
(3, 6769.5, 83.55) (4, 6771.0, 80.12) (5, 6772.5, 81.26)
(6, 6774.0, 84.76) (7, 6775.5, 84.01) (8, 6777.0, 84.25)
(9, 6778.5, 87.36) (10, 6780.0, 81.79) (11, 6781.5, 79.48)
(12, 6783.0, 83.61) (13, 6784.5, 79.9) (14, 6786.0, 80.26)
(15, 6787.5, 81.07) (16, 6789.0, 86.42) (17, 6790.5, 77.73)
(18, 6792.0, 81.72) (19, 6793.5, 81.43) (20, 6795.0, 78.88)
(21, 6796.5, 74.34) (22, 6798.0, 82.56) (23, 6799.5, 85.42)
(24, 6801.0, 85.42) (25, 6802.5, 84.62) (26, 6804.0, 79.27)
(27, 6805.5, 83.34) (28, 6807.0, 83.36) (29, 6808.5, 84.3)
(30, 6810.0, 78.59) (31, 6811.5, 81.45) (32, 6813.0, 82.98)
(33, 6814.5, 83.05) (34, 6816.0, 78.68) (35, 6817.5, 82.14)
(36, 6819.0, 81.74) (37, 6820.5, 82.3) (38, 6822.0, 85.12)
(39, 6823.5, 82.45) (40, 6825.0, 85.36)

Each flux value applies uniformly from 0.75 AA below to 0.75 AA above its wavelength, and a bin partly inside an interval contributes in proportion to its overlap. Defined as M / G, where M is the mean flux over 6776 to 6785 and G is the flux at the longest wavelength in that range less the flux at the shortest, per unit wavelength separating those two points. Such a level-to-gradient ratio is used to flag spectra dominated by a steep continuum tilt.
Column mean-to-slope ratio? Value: -143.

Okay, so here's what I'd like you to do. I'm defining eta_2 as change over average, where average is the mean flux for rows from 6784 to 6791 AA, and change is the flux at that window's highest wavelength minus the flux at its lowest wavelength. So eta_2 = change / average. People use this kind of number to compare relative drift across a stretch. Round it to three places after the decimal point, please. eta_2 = -0.027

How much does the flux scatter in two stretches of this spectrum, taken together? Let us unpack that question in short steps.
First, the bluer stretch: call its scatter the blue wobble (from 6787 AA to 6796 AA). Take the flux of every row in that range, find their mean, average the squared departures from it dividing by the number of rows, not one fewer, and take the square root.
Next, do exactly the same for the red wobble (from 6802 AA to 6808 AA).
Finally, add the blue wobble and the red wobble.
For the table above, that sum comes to 4.8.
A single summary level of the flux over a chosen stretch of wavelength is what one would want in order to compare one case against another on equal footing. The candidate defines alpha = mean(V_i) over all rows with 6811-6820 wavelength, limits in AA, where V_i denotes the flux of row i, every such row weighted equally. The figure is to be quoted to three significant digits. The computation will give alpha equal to 81.7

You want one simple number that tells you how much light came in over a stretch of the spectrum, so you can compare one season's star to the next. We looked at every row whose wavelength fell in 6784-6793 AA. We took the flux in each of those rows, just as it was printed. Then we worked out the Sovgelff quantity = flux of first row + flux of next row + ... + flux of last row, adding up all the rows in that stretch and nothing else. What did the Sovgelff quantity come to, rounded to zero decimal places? 487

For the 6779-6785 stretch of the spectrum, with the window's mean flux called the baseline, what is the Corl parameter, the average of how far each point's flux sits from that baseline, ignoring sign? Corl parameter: 1.5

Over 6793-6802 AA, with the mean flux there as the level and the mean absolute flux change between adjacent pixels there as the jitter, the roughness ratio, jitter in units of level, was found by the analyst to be 0.045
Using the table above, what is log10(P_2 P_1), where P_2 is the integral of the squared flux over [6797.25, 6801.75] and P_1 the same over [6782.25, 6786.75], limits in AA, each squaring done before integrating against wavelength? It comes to 8.98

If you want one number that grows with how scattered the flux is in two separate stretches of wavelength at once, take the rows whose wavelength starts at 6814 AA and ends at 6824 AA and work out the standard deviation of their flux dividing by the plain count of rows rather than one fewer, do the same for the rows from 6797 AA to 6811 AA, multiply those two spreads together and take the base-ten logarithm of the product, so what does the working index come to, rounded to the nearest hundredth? 0.62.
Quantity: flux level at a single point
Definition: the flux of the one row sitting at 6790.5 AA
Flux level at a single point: 77.73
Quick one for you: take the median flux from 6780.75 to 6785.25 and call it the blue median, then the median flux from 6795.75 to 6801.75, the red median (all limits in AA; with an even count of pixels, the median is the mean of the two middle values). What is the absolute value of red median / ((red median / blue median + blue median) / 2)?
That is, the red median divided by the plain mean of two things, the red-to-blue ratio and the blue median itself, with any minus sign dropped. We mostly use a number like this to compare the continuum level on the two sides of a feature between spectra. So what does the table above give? 2.08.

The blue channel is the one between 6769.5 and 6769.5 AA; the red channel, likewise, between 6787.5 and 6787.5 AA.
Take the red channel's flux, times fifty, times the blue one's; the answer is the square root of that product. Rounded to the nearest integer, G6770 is 582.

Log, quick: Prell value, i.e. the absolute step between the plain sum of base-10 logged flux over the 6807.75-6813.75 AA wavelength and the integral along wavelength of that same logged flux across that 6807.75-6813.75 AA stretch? 3.83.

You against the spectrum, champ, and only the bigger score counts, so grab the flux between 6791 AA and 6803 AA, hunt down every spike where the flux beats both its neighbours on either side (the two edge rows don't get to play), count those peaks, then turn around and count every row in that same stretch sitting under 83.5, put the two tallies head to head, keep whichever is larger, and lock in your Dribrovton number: 5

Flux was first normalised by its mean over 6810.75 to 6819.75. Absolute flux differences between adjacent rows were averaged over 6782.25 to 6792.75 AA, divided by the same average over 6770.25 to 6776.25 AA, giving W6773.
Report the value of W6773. 2.1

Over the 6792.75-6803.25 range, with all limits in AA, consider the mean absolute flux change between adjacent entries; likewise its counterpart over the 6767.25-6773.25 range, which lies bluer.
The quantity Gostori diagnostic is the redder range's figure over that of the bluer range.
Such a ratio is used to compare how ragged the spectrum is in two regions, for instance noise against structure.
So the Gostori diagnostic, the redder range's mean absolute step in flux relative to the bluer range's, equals 1.1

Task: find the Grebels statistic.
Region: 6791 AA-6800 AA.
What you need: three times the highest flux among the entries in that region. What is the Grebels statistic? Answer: 256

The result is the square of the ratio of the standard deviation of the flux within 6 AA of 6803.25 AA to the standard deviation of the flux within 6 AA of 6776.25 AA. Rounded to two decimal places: 0.56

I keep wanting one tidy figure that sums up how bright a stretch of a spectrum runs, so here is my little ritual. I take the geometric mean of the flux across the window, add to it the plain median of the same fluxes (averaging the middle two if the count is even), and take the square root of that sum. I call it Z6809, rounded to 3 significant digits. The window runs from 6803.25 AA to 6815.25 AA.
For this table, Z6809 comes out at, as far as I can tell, 12.8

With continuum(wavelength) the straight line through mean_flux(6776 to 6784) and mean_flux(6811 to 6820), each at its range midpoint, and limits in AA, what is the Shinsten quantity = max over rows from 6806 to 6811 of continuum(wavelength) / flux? 1.04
